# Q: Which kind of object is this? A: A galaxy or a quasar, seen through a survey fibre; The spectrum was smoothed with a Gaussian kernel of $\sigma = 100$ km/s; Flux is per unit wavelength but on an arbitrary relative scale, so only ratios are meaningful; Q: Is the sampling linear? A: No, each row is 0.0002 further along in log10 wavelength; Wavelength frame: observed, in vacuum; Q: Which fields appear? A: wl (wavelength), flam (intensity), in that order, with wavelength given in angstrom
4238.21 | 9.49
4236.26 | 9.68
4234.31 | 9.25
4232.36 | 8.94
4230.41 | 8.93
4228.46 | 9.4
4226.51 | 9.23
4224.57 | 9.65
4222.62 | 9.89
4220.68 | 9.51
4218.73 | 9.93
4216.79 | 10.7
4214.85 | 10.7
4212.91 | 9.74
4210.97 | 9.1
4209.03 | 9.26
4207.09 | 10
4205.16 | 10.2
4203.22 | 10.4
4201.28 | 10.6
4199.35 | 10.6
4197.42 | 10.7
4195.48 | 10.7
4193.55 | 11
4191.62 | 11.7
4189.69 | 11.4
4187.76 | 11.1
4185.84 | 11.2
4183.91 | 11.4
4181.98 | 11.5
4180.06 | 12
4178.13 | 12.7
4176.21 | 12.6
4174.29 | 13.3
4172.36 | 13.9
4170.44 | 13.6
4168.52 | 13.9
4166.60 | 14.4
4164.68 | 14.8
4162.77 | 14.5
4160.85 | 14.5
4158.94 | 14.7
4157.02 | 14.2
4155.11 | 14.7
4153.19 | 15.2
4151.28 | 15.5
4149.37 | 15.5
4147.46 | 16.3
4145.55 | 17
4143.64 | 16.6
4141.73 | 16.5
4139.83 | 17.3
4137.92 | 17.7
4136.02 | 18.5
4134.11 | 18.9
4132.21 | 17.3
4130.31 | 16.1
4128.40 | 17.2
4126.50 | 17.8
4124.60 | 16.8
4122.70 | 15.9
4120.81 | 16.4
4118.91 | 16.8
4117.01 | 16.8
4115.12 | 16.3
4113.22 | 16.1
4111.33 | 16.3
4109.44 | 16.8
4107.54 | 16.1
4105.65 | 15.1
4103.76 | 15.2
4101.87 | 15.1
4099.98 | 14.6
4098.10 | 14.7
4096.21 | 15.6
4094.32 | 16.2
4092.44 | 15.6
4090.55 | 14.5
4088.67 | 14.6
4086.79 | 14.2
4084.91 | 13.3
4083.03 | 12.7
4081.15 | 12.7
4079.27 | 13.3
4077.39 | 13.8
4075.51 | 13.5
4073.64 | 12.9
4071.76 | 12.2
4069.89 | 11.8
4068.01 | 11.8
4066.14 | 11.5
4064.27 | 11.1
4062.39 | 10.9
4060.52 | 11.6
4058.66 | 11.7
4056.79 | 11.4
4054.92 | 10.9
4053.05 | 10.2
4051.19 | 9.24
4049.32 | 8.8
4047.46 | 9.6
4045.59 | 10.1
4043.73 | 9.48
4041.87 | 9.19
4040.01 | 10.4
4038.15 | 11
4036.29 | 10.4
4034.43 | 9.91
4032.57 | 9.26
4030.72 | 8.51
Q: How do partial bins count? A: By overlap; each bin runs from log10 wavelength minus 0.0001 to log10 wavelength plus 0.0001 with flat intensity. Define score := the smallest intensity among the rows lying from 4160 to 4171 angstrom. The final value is 13.6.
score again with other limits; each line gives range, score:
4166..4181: 12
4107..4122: 16.1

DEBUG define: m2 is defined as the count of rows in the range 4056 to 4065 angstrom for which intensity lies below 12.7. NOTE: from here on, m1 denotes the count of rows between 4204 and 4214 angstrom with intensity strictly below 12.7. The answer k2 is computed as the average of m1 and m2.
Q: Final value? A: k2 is 5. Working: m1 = 5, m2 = 5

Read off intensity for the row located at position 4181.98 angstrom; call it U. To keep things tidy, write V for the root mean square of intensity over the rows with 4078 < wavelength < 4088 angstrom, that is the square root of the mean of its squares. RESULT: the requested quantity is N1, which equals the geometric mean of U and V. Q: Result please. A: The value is 12.3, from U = 11.5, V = 13.3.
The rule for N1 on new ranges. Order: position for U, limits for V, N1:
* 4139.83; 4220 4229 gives 12.8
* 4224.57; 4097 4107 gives 12.0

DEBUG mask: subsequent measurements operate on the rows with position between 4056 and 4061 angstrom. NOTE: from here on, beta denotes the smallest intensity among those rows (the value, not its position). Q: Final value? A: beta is 11.4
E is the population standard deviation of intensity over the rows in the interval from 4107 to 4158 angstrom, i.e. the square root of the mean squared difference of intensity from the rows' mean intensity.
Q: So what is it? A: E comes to 1.03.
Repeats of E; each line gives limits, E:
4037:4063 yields 0.92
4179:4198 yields 0.40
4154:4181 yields 0.86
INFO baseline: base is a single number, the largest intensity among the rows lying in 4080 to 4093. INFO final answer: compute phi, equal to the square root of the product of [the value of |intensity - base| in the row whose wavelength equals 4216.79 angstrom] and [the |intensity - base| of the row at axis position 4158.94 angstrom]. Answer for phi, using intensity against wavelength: 2.1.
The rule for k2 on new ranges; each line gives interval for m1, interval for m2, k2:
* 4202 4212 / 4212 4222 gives 5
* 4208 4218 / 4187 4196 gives 5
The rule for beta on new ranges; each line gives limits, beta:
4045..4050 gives 8.8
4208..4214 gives 9.1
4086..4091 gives 14.2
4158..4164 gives 14.5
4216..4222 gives 9.51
